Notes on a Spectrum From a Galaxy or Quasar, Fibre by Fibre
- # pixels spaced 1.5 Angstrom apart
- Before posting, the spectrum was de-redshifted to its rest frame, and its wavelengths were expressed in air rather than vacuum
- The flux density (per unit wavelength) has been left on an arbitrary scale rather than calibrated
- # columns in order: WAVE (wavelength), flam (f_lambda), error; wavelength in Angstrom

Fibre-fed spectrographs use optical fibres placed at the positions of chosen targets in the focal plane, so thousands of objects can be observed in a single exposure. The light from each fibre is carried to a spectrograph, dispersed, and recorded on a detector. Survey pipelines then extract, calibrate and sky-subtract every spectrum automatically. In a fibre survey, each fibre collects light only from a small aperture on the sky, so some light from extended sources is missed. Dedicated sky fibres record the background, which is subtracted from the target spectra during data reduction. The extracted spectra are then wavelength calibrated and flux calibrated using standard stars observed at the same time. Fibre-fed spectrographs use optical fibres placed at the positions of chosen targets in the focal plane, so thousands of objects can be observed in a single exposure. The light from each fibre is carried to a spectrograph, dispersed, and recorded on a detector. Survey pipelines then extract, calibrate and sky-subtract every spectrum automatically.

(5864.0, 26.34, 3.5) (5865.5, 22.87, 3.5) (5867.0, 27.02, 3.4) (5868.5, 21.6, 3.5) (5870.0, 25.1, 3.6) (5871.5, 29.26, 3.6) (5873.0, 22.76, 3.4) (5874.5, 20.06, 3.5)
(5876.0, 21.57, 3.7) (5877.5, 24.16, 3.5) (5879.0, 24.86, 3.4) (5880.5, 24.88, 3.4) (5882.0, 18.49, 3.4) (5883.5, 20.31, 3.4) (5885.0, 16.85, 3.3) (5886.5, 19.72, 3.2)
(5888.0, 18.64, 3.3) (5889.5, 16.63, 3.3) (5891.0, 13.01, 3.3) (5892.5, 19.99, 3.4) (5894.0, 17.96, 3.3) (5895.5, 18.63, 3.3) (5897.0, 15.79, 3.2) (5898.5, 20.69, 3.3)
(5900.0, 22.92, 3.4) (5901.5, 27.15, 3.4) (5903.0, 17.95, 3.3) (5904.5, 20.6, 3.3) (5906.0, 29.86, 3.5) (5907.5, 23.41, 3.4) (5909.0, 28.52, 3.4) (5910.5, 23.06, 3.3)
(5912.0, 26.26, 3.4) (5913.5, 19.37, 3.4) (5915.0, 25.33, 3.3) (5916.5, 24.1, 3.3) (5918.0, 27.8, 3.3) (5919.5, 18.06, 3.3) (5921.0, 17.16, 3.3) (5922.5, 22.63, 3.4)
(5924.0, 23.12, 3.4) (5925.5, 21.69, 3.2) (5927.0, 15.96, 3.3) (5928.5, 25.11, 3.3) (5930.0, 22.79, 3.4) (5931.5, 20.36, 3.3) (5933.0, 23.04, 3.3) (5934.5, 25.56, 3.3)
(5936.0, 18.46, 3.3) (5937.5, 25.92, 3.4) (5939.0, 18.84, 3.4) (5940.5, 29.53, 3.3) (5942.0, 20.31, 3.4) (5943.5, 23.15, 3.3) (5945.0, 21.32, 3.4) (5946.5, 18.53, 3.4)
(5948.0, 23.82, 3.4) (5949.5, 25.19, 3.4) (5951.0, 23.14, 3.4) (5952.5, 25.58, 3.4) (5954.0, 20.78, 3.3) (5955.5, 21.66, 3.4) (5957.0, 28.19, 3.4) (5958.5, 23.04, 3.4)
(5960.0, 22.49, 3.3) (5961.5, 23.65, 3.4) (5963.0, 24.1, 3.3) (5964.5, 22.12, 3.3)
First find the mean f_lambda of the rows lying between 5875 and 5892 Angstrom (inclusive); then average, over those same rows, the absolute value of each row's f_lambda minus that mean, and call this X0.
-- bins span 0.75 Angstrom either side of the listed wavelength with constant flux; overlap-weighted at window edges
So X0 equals 2.9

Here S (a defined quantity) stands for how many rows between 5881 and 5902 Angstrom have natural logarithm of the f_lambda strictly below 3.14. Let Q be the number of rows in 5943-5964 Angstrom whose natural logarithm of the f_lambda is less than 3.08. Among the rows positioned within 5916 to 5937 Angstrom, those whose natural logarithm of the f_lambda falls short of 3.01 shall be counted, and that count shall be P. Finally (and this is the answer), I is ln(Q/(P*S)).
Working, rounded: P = 4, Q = 4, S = 13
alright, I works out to -2.6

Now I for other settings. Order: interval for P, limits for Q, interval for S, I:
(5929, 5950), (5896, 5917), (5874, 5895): -1.9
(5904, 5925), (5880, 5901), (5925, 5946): -0.8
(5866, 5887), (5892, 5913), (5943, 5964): -1.2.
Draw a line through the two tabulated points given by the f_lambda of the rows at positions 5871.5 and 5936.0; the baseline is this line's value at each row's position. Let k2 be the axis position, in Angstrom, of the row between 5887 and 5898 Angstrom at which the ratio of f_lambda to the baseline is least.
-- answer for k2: 5891.0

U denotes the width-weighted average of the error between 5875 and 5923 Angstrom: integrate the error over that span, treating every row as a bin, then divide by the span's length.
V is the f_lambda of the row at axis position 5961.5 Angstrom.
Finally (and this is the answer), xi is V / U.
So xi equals 7.0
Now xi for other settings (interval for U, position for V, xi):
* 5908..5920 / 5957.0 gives 8.4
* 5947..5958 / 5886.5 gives 5.8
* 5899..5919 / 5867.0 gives 8.0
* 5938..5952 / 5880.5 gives 7.4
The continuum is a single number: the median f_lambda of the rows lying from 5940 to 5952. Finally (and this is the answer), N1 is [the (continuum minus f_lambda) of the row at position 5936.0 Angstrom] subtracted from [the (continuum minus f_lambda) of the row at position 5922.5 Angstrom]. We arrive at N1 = -4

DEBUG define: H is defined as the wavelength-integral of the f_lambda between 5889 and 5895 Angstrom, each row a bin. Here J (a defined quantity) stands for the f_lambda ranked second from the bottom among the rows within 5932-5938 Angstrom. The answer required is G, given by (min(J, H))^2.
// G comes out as 531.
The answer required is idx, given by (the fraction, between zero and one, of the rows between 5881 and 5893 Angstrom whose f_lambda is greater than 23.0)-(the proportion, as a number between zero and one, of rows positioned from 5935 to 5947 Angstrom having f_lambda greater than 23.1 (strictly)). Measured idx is -0.4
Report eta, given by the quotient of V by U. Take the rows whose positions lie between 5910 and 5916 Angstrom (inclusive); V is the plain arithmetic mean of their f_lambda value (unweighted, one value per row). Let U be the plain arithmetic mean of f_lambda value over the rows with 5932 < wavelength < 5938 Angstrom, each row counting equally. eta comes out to 1.01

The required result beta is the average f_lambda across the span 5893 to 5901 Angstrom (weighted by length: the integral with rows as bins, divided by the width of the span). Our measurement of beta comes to 19.5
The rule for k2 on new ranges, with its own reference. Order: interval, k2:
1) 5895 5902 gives 5897.0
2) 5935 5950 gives 5936.0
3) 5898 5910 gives 5903.0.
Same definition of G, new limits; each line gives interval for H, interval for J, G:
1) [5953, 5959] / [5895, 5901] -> 347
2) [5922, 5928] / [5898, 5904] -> 428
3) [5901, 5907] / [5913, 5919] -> 581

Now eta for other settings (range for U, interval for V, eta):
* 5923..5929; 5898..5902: 1.10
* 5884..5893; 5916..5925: 1.27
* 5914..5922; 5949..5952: 1.07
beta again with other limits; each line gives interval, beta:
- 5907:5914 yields 24.3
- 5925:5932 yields 21.2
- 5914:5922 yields 22.4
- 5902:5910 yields 24.1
